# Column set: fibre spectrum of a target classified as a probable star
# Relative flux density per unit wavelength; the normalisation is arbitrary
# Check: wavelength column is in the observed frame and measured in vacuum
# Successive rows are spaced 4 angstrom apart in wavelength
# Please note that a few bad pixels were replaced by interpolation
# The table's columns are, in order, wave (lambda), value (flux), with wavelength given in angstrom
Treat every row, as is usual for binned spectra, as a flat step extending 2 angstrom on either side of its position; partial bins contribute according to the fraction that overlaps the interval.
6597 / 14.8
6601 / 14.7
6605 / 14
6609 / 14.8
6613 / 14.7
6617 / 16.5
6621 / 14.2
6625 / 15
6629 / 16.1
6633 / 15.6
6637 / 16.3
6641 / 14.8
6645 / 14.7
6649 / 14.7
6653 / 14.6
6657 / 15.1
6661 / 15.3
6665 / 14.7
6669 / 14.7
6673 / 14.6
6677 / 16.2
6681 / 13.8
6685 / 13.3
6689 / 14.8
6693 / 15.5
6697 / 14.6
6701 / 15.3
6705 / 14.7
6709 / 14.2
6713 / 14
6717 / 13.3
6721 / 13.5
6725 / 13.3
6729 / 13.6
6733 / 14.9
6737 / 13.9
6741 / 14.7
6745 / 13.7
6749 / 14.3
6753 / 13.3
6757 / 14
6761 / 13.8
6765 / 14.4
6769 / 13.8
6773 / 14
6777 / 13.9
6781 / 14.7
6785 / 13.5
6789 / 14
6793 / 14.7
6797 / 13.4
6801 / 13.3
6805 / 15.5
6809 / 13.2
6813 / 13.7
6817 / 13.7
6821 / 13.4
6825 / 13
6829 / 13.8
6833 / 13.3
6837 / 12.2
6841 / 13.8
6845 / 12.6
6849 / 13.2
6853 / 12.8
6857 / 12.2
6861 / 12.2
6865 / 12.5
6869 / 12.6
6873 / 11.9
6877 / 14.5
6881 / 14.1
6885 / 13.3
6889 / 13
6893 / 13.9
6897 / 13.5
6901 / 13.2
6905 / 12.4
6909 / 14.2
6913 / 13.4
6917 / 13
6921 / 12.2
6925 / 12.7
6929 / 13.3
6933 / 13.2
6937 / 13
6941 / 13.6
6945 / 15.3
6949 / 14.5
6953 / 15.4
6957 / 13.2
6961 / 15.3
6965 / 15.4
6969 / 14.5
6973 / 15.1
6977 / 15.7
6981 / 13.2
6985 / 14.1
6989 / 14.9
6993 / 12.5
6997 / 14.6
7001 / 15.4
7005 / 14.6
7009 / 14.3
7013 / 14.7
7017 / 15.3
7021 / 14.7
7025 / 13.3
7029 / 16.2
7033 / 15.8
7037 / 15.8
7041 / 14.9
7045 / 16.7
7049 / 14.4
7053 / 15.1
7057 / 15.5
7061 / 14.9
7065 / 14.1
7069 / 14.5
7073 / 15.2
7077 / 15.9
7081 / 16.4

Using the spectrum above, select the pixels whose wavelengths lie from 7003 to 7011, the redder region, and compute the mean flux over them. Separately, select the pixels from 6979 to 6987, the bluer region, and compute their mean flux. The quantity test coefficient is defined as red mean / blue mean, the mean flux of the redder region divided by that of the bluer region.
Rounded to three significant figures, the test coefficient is 1.06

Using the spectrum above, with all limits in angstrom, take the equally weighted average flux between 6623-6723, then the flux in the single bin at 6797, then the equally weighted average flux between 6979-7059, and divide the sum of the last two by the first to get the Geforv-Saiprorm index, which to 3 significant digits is 1.91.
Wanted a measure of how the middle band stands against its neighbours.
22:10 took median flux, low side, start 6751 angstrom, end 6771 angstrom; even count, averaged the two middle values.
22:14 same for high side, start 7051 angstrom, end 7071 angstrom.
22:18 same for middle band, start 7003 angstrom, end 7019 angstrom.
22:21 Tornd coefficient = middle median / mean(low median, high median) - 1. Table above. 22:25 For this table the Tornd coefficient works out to 0.021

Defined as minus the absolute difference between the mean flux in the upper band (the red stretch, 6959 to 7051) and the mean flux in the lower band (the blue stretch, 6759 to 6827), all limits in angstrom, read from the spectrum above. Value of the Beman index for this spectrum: -0.96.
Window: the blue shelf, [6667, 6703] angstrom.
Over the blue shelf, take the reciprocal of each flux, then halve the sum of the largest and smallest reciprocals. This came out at 0.0685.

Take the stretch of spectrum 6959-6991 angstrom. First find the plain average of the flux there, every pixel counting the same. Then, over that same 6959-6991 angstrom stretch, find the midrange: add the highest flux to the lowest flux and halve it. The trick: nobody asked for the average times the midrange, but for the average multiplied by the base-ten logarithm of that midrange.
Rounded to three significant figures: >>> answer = 17.1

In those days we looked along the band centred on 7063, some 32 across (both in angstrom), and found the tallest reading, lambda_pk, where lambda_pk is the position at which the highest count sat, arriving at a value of 7077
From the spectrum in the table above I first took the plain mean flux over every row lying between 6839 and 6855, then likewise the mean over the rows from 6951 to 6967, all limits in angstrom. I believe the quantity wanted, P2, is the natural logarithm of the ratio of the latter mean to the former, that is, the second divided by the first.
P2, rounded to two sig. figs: 0.12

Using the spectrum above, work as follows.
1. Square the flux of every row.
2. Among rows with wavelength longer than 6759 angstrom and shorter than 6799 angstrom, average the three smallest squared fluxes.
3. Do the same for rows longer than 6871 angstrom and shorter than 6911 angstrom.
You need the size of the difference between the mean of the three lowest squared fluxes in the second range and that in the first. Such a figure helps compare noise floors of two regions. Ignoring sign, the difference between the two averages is 29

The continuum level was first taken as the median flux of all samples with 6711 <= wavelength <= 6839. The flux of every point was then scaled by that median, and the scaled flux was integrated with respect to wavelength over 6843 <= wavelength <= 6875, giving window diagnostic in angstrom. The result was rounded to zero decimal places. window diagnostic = 29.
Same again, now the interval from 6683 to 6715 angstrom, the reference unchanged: 34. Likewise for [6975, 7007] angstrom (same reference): 33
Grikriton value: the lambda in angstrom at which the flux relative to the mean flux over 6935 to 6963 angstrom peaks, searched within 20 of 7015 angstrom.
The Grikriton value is 7029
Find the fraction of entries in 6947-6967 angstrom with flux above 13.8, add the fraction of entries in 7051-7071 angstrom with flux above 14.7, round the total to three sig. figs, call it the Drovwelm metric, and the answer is 1.40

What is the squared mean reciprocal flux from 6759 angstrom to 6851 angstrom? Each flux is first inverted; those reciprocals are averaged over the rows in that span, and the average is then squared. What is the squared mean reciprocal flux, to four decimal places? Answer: 0.0054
